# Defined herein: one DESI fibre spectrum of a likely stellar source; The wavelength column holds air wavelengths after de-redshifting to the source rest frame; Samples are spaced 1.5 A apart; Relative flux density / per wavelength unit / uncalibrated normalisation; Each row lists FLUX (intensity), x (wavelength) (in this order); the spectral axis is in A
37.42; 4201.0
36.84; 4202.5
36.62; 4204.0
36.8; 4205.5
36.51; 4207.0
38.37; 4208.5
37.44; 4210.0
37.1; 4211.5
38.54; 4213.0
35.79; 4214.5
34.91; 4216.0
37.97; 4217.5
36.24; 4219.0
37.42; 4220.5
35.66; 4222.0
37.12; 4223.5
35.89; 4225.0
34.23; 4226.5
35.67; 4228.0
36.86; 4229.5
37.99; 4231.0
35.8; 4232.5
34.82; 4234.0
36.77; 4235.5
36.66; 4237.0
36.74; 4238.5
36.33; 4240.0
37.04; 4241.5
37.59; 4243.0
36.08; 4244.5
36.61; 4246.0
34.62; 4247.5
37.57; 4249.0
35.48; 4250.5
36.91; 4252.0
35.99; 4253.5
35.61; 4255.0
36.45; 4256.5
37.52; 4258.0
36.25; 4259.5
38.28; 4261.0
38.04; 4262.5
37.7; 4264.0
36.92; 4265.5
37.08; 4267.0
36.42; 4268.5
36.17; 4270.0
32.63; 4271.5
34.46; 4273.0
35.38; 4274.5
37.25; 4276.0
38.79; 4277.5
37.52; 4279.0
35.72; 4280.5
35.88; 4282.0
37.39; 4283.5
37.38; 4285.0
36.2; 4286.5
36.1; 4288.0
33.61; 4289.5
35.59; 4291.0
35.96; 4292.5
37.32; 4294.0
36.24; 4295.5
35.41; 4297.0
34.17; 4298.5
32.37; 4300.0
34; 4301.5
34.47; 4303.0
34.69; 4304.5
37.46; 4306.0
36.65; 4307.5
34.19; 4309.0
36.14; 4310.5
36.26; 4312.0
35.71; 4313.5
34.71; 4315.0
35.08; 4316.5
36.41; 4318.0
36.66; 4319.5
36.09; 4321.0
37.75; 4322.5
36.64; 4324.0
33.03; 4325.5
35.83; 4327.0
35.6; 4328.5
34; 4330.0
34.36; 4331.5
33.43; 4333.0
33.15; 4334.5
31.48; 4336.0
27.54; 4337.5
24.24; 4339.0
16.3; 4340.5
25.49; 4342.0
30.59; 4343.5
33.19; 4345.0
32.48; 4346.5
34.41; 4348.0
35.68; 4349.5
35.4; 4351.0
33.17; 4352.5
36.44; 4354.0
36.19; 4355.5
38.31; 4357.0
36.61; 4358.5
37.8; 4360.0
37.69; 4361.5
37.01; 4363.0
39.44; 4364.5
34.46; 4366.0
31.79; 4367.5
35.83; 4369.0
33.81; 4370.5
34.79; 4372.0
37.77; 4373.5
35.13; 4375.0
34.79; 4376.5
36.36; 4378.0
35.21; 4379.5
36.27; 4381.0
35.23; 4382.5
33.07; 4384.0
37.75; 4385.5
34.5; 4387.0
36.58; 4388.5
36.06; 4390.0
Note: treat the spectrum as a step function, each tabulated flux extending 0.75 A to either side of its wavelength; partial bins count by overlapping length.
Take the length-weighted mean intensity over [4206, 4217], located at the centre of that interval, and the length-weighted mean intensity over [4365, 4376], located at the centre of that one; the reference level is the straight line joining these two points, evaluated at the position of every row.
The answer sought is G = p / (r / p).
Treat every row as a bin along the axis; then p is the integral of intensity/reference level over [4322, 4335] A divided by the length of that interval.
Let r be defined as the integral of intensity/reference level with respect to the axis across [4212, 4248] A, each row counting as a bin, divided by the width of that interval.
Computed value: 0.97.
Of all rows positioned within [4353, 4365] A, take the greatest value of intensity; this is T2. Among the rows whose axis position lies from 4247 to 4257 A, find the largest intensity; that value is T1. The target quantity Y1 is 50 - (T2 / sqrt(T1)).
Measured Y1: 43.57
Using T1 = 37.57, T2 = 39.44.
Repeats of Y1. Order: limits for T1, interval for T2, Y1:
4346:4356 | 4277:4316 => 43.57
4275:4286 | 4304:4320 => 43.99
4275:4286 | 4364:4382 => 43.67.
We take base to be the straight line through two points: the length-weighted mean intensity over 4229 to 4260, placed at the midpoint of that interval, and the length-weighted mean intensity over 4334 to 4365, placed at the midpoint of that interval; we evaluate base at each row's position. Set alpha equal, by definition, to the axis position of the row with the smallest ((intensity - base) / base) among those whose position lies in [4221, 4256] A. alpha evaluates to 4226.5 A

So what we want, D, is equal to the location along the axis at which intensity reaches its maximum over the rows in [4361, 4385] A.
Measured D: 4364.5 A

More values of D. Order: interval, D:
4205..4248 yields 4213.0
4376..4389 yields 4385.5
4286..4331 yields 4322.5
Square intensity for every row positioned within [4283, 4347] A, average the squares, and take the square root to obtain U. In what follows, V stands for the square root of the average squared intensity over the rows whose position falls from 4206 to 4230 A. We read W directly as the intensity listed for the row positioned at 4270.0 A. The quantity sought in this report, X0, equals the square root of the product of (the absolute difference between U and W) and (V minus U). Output 2.2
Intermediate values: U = 34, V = 36.6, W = 36.17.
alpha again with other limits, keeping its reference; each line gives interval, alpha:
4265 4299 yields 4271.5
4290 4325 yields 4300.0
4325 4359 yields 4340.5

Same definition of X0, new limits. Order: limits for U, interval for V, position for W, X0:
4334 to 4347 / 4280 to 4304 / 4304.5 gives 6.3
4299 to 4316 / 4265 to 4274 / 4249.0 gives 1.1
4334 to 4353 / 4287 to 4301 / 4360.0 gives 5.7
